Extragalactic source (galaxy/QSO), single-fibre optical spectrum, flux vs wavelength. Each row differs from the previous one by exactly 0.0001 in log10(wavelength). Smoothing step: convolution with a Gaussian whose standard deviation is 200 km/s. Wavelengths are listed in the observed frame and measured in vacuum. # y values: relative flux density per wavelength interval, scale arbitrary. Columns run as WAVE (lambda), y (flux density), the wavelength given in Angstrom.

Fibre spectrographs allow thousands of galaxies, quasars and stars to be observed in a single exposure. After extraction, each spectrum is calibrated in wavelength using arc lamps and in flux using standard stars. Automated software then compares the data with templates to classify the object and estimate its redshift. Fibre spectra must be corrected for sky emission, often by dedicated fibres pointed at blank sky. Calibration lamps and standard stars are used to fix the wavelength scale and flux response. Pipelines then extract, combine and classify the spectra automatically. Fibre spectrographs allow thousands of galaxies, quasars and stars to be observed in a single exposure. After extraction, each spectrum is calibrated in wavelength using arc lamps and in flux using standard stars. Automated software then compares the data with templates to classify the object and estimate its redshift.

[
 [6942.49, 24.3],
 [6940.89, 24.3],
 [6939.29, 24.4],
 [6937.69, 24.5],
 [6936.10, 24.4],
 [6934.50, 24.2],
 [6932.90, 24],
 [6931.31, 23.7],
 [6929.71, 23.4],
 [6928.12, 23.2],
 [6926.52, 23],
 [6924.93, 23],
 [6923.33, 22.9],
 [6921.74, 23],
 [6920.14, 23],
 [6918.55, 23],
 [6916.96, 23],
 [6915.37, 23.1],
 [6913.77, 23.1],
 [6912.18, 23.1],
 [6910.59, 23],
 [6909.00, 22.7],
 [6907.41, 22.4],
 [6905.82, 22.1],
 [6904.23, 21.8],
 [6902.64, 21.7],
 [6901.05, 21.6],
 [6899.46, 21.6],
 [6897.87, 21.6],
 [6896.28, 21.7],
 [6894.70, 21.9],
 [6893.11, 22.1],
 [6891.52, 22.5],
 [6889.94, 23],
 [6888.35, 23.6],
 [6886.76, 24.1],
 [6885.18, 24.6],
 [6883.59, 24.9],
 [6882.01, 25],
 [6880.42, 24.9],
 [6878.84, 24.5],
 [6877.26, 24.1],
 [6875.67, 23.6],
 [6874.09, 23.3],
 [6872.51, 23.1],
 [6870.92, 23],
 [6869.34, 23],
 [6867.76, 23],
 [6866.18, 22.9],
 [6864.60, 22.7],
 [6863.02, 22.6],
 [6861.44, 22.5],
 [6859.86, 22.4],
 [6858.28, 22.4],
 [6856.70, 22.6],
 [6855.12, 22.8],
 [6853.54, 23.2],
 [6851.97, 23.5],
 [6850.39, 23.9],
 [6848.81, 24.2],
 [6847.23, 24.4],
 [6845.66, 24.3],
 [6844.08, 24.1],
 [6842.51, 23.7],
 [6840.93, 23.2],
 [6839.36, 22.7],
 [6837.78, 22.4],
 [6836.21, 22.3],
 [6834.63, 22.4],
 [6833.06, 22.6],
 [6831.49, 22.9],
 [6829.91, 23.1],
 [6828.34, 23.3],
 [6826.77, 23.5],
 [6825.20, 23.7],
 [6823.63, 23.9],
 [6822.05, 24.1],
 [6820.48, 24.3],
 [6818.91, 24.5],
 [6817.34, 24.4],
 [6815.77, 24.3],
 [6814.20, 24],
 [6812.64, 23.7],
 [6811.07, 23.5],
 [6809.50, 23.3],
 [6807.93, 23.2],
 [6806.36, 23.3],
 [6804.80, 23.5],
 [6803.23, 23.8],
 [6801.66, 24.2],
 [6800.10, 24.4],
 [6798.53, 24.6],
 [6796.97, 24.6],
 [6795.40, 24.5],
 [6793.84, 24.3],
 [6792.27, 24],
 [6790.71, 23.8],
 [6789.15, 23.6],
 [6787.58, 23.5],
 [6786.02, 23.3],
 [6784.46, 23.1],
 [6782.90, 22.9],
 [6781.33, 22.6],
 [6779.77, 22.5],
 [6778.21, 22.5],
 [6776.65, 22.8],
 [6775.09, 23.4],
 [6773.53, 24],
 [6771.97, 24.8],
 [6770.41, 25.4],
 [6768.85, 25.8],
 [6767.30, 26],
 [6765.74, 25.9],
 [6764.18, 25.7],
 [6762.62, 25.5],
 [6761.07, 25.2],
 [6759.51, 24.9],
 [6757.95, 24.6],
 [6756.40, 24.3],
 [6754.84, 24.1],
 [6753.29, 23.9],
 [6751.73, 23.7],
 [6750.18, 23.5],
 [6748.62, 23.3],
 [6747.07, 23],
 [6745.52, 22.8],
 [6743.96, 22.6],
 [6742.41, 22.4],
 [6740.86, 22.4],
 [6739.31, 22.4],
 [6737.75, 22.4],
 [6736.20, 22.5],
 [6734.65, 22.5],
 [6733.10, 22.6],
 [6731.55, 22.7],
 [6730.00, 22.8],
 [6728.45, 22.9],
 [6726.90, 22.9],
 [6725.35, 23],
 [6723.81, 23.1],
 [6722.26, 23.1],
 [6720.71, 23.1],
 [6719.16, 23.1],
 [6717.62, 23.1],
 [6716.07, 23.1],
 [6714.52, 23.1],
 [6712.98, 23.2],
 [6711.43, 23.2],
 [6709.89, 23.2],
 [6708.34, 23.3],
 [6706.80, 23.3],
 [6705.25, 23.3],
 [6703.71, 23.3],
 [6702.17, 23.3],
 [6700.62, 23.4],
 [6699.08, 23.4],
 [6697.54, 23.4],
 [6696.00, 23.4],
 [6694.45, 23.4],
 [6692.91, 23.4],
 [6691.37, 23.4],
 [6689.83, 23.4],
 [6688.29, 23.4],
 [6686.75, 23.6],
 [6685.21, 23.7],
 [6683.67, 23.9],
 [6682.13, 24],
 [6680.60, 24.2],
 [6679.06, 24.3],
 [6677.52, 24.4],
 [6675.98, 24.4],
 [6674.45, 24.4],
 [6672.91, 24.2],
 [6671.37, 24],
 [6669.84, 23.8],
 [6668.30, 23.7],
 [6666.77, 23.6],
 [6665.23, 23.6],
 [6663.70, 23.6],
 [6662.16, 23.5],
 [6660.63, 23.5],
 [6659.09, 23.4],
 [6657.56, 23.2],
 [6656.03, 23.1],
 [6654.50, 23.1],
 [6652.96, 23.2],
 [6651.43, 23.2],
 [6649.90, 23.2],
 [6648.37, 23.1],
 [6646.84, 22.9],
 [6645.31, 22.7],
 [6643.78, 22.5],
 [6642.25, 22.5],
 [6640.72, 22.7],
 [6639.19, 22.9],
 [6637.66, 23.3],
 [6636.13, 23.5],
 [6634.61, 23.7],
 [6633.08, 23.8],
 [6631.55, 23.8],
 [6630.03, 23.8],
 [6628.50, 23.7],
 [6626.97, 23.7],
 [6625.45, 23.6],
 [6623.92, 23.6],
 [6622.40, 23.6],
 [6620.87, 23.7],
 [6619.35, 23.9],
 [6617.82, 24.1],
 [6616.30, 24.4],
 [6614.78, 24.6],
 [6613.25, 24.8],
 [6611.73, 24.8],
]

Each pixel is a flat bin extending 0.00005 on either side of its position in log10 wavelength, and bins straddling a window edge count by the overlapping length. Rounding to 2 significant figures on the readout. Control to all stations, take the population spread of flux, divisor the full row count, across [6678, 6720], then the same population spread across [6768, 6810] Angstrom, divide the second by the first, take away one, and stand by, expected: 1.6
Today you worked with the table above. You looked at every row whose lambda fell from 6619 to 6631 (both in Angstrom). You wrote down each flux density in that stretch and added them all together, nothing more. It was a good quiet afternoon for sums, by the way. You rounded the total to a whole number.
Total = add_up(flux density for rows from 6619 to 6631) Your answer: 190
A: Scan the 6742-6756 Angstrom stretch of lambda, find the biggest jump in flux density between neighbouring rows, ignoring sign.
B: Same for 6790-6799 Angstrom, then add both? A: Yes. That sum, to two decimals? 0.60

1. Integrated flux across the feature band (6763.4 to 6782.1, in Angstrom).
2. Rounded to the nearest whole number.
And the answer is 454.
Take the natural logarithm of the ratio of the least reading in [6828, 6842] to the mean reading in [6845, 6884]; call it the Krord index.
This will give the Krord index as -0.051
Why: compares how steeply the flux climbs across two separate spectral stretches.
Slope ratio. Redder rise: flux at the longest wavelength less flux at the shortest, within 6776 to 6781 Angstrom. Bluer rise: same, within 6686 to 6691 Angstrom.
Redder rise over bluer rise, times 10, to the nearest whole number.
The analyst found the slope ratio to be 15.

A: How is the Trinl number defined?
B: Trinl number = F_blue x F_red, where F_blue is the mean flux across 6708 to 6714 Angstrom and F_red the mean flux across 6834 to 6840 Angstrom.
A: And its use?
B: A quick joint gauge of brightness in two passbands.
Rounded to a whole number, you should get 521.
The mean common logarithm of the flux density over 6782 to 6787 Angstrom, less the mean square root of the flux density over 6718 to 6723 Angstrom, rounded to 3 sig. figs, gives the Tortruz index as -3.44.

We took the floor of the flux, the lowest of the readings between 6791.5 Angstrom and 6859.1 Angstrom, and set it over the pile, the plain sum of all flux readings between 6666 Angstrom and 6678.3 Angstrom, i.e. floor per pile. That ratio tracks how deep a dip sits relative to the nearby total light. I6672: 0.12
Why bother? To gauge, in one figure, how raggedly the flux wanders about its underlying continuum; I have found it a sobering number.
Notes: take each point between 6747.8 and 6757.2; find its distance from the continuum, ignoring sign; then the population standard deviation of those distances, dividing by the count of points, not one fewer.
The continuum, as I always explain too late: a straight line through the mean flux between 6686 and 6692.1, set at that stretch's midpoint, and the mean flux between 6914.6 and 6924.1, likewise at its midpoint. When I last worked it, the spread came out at 0.33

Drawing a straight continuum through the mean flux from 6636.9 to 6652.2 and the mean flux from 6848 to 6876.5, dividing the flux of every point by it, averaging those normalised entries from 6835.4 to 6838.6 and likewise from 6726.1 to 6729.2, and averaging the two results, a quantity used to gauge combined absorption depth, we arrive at 0.98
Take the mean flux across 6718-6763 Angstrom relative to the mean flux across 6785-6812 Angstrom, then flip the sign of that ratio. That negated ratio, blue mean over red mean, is -0.98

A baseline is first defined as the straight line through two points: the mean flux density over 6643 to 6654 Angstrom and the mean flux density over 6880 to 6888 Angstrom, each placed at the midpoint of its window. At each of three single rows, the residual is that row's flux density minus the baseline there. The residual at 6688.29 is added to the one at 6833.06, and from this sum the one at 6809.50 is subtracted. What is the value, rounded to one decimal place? -0.7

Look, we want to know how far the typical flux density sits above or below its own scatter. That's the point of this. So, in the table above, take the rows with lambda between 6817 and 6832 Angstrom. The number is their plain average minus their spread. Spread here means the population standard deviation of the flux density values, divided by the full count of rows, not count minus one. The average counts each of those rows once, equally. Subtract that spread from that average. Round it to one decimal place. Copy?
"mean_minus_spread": 23.2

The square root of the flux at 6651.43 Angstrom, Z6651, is 4.82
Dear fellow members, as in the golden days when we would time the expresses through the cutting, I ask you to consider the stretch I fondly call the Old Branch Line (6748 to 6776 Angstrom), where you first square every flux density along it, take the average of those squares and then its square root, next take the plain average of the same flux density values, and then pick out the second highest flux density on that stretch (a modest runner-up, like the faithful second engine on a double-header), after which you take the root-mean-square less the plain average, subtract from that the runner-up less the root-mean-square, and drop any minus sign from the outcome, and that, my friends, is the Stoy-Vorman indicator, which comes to 1.2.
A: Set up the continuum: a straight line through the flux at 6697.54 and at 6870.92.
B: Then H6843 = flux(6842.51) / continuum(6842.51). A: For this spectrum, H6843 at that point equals 1.03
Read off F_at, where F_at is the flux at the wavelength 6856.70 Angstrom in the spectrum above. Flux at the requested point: 22.6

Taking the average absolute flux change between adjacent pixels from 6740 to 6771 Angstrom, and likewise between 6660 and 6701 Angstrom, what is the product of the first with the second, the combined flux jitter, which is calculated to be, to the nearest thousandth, 0.016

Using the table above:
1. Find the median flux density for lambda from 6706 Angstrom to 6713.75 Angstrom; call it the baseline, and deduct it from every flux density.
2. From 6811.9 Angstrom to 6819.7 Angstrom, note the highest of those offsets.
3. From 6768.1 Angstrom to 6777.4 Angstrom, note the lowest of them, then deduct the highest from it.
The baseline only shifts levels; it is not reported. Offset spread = -1.7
